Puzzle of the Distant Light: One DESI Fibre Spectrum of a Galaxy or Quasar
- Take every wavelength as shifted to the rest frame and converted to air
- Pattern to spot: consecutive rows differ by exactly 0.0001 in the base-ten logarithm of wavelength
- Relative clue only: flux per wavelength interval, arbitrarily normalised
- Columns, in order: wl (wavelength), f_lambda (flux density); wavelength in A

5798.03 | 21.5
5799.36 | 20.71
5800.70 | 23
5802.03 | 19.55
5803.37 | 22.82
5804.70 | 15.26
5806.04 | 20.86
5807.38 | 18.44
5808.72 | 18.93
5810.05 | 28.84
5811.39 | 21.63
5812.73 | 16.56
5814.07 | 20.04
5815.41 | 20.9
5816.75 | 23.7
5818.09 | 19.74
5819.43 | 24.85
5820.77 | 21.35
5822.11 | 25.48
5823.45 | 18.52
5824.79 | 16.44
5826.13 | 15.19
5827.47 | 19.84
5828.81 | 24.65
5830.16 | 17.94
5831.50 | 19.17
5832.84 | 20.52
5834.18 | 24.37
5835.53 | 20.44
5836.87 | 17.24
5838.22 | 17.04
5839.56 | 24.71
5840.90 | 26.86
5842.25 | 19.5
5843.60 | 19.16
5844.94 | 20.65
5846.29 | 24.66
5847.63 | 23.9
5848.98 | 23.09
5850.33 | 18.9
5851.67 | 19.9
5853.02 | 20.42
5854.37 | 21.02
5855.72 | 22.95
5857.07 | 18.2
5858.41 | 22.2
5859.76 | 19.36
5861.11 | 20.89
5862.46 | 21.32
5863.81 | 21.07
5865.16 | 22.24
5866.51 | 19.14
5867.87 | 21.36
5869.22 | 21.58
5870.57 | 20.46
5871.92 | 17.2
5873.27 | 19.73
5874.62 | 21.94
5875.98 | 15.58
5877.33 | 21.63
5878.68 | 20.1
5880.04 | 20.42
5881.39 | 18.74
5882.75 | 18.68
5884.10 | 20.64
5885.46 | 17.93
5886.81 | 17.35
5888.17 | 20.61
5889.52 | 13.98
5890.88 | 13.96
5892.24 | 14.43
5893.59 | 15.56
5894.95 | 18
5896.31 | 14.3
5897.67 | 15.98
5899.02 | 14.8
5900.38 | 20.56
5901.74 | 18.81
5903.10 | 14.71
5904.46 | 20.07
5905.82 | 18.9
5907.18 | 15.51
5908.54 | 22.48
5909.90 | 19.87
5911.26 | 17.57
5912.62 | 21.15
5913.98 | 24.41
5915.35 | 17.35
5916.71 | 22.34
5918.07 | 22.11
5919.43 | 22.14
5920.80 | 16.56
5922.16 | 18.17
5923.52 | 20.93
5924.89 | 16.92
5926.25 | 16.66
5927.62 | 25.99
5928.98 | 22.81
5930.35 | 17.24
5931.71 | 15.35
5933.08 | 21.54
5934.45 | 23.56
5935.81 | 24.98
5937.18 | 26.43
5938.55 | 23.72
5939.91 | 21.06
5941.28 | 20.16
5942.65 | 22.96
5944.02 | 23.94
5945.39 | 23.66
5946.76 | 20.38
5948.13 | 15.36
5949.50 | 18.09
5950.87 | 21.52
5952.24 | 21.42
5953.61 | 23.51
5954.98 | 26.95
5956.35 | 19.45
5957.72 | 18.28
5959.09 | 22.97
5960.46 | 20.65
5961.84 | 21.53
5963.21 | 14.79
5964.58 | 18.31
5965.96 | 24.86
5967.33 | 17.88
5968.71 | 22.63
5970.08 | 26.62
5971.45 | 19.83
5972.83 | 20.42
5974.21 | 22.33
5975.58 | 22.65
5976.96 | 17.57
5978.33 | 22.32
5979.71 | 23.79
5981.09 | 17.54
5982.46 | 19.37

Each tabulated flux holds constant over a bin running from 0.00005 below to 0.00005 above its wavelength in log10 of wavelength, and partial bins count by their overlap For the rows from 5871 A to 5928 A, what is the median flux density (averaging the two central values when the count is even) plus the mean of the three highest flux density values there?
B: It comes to 43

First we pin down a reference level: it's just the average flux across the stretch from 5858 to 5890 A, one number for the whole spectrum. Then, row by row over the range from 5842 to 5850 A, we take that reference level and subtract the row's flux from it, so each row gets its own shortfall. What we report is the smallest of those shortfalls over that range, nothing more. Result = -5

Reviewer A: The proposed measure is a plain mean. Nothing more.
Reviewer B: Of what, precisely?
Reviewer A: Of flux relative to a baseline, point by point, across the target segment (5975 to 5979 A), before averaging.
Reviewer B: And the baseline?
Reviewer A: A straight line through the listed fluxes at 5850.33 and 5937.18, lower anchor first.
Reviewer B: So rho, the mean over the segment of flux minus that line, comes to -9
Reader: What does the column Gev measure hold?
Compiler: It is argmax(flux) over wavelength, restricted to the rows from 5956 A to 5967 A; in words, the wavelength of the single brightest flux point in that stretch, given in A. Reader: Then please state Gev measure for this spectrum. 5965.96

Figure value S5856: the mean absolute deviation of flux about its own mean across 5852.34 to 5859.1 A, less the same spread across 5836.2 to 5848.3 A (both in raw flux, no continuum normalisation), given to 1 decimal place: -1.8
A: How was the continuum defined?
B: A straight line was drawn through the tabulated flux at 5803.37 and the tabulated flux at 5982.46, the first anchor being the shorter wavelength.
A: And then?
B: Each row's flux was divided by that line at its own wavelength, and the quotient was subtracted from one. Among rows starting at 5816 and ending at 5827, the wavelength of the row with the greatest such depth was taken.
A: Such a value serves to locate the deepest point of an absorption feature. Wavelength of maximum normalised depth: 5826.13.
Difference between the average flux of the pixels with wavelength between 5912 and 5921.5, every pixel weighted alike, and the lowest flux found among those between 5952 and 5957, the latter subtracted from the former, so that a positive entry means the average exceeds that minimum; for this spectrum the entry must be 1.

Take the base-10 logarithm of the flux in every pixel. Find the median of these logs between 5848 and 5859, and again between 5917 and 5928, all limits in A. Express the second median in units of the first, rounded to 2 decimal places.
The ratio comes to 0.98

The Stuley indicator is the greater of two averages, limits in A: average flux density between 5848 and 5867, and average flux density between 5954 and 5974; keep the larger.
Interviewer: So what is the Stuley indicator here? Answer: 21.1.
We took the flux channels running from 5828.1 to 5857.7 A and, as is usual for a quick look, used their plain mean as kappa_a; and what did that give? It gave 21.1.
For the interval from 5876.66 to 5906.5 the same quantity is 17.7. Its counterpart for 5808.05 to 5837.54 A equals 20.7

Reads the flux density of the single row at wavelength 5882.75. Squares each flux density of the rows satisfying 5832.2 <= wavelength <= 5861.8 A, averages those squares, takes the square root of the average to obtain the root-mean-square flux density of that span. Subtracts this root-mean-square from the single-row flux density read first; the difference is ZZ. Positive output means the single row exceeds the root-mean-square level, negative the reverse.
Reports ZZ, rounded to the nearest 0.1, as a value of -2.7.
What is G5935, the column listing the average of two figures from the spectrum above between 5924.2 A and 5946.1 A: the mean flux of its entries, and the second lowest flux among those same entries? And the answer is 19.2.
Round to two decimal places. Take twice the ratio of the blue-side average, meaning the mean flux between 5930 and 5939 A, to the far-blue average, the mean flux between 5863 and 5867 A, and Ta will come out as 2.10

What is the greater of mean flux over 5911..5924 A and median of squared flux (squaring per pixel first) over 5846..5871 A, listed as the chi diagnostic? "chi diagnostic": 444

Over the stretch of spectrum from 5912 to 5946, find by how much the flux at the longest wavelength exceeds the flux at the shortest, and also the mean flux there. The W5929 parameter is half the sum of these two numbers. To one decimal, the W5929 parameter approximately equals 11.9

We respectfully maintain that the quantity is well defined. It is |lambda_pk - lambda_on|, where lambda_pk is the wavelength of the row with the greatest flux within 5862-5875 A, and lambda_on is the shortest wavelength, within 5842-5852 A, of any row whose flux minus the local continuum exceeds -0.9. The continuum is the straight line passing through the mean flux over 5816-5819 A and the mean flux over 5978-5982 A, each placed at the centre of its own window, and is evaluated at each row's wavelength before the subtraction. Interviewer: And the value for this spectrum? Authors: 18.9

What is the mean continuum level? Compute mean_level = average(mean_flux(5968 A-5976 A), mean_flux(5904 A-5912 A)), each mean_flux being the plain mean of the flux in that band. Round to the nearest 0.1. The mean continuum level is 20.7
